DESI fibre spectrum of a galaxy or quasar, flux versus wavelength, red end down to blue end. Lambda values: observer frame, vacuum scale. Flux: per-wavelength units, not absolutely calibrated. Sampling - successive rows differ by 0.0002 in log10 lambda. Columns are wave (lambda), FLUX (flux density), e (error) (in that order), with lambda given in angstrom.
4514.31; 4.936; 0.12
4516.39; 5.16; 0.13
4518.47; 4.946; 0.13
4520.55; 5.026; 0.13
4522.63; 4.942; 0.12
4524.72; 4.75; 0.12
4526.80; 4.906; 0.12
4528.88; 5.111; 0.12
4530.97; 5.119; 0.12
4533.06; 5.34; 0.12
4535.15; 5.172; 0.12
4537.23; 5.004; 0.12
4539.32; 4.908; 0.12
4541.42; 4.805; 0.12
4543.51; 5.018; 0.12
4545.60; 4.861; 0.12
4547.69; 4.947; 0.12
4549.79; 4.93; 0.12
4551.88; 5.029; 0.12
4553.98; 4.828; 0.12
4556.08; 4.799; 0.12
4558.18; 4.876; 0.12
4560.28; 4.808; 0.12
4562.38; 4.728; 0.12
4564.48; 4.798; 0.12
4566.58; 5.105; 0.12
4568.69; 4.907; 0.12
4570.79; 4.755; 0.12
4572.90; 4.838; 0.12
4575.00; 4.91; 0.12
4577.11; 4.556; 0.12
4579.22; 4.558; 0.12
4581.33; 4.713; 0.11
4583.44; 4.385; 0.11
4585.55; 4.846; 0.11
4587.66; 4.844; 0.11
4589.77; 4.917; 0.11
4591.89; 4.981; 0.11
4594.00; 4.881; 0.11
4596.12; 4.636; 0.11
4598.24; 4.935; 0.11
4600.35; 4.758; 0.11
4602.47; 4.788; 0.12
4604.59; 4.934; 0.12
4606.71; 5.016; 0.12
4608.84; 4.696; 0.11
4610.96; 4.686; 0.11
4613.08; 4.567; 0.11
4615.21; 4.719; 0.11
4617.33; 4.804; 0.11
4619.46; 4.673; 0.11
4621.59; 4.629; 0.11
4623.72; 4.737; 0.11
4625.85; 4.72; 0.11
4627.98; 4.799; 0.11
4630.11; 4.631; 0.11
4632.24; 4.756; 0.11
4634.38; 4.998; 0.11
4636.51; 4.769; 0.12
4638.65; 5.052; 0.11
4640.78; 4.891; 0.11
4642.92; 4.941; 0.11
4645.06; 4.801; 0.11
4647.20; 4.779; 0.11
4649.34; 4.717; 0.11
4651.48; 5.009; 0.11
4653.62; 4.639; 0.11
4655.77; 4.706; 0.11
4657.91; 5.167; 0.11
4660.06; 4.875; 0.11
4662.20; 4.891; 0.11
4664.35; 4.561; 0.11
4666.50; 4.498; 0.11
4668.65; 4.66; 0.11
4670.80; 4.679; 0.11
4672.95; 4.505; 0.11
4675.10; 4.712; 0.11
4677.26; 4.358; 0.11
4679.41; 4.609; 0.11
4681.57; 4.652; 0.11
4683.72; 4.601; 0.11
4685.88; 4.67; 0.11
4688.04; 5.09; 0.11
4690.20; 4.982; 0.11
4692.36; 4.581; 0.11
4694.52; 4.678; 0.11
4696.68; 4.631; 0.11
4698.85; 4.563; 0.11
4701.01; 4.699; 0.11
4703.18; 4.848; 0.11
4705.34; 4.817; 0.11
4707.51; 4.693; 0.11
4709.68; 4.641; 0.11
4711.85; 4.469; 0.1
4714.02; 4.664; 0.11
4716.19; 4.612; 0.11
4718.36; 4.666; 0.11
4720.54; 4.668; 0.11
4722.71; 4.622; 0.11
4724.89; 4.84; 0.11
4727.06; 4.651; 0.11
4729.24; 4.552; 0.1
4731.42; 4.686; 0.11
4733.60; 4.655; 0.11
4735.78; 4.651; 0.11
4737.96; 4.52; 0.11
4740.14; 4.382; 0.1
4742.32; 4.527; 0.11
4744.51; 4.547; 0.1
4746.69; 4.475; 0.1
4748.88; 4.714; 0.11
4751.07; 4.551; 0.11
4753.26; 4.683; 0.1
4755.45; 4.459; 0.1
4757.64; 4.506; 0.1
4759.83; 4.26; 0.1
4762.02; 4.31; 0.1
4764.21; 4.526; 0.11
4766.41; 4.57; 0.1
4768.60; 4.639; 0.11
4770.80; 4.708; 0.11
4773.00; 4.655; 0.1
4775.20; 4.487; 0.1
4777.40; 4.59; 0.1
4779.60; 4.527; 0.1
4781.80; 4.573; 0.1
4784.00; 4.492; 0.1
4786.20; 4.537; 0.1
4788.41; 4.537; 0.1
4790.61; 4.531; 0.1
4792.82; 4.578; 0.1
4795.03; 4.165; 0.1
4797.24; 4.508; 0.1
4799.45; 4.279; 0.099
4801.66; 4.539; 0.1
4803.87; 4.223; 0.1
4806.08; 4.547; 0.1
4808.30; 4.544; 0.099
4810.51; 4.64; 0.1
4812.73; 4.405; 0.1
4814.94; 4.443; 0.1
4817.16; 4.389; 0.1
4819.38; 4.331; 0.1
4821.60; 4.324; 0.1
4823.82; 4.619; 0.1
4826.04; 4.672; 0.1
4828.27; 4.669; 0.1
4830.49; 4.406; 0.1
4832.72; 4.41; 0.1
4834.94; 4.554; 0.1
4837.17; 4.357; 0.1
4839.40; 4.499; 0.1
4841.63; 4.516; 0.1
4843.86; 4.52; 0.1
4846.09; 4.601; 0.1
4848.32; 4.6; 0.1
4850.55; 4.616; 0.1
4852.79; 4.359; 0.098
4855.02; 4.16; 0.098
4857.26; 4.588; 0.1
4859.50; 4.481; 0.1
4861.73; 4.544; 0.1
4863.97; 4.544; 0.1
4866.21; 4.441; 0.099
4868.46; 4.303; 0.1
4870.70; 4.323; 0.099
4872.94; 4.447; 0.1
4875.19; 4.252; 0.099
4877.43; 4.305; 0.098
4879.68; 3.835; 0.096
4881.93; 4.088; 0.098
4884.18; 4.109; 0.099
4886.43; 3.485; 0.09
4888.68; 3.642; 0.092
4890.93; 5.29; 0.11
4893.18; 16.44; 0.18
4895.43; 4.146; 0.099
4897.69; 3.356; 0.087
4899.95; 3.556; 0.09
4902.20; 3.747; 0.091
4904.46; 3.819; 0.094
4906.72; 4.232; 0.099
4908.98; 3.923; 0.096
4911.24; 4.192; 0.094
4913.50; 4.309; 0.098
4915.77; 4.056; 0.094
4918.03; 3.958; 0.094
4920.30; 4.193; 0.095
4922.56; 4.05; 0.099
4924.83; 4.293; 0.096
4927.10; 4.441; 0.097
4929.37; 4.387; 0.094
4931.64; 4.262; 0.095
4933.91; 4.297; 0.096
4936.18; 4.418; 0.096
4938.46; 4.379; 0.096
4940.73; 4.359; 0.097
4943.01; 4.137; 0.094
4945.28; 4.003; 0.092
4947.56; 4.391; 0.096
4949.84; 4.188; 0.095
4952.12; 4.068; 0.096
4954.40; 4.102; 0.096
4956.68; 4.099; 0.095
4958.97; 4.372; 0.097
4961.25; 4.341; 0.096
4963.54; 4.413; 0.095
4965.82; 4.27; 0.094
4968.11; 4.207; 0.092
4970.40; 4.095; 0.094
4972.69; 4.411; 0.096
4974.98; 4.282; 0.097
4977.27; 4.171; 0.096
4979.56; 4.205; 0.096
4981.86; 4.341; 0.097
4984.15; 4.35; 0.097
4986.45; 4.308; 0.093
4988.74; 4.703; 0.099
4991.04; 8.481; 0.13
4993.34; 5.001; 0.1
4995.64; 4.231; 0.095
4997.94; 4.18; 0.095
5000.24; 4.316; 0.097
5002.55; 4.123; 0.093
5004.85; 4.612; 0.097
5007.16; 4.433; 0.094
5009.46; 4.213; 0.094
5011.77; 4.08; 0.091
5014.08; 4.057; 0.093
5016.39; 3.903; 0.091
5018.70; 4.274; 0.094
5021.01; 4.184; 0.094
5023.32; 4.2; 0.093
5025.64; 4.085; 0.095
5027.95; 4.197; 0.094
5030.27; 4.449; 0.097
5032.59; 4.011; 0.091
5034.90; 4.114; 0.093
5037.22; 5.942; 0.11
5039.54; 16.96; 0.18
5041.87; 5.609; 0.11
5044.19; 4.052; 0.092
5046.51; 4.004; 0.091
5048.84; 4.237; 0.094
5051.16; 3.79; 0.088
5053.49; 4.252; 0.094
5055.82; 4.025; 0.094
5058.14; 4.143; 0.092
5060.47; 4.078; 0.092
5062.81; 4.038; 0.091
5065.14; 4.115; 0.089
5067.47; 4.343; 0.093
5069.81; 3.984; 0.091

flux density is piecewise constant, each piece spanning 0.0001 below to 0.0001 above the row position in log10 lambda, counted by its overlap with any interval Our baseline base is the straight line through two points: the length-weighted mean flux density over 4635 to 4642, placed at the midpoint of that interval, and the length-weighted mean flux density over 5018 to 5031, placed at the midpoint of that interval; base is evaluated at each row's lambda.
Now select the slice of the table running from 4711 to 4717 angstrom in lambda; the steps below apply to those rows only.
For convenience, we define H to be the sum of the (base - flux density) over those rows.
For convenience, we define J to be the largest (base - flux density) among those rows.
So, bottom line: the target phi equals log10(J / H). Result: -0.28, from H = 0.59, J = 0.31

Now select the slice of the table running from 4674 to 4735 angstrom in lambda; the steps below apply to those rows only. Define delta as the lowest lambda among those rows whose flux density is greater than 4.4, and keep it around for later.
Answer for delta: 4675.10 angstrom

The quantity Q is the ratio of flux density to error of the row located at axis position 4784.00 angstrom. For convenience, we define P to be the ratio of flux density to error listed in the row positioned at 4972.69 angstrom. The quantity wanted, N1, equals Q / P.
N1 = 0.98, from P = 45.9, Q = 44.9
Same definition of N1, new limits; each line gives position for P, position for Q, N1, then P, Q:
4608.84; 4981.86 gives 1.05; 42.7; 44.8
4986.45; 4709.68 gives 0.91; 46.3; 42.2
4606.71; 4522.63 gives 0.99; 41.8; 41.2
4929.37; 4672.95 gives 0.88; 46.7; 41.0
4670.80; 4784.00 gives 1.06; 42.5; 44.9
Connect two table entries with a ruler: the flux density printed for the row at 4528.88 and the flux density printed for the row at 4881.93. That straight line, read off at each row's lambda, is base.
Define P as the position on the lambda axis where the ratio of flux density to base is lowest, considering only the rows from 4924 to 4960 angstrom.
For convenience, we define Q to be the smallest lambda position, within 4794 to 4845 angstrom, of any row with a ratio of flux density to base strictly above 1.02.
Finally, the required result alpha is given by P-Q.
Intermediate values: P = 4945.28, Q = 4797.24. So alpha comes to 148.0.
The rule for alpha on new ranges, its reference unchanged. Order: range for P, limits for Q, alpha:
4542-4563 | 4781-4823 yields -219.4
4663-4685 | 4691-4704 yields -25.9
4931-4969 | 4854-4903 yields 88.0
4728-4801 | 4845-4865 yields -86.3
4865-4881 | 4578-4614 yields 273.0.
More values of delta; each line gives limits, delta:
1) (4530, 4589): 4530.97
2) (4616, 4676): 4617.33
